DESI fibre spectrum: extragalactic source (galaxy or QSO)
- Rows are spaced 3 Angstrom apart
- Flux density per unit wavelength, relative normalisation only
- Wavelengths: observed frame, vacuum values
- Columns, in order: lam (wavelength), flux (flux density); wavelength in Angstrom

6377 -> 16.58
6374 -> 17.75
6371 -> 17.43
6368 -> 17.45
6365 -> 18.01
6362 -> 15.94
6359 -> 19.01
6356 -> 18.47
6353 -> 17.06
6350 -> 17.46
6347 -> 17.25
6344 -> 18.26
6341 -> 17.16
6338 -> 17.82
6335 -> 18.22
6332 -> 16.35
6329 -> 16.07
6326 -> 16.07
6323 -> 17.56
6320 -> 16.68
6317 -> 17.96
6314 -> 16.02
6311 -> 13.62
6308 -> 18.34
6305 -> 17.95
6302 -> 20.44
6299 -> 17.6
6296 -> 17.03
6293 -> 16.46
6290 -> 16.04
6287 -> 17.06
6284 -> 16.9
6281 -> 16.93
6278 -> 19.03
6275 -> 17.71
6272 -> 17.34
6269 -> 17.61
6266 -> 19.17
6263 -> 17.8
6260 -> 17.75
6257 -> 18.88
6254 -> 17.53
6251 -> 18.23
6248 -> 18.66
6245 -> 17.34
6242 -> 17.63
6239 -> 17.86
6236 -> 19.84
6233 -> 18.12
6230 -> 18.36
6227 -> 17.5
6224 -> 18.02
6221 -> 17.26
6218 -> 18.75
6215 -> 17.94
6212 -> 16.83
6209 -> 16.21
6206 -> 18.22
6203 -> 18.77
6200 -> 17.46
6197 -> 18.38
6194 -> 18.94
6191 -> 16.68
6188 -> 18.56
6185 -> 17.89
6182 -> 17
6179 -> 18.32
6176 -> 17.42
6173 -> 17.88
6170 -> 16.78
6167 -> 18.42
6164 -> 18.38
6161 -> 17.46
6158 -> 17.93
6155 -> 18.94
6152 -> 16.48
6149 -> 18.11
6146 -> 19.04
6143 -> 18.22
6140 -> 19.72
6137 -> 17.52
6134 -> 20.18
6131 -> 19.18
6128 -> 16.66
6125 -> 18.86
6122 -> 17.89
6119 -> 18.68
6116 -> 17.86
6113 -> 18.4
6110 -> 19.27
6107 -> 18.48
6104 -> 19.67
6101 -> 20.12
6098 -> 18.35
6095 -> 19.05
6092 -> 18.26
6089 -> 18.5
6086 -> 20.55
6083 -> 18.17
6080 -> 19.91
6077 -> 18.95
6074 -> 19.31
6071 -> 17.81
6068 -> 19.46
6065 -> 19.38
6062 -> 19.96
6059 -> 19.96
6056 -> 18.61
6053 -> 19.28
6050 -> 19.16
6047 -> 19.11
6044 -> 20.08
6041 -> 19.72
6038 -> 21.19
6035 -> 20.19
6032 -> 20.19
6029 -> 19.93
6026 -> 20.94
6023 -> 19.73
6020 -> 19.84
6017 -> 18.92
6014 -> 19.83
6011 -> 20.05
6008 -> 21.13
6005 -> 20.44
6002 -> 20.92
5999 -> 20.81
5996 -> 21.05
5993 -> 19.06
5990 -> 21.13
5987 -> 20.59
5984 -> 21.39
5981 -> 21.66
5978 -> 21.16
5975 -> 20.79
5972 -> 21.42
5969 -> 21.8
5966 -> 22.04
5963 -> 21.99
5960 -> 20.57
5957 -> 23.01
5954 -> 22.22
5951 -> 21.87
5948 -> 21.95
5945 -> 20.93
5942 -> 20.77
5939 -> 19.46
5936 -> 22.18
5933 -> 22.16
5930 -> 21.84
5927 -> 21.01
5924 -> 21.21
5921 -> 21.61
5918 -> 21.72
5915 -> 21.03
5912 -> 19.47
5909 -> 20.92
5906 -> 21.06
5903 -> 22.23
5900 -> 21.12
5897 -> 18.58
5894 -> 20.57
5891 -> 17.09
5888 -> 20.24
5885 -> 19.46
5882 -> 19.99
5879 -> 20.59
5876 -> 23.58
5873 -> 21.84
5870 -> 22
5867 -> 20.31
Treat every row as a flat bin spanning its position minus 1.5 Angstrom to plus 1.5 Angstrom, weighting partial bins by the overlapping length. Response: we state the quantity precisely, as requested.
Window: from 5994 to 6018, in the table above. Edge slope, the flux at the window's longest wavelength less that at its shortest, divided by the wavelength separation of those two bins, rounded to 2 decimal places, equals -0.10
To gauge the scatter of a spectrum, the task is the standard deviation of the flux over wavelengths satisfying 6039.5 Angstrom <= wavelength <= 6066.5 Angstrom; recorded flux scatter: 0.5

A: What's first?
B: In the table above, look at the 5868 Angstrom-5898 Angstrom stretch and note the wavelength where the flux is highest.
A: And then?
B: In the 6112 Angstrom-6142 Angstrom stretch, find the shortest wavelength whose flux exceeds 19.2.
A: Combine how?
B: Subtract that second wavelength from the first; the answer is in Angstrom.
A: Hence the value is -258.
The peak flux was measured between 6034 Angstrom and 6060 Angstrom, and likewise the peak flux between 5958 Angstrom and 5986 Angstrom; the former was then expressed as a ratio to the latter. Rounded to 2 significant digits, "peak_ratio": 0.96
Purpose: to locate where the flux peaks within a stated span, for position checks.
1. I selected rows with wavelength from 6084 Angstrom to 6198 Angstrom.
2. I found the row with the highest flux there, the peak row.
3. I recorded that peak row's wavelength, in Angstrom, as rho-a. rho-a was 6086 Angstrom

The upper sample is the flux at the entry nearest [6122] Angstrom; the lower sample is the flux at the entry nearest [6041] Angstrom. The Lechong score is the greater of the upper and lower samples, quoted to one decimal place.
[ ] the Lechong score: 19.7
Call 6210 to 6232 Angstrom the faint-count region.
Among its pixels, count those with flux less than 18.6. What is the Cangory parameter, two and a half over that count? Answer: 0.4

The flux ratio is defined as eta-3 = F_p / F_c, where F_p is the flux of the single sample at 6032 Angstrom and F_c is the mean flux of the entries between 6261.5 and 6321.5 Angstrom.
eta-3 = 1.16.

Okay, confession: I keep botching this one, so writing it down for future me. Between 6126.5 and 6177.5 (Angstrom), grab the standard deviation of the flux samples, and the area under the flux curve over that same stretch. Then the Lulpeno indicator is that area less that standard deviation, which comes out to 924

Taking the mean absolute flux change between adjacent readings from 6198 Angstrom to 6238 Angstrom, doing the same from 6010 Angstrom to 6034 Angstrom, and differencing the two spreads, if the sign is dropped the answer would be 0.34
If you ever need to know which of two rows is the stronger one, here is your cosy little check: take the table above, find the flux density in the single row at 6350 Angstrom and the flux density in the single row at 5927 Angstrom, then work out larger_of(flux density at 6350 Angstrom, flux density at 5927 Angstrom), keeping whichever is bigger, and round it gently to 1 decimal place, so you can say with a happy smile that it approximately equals 21.0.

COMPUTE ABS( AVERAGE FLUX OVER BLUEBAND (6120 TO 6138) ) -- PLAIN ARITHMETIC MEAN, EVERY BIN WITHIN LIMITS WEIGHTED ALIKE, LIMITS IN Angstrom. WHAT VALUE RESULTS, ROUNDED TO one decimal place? 18.4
